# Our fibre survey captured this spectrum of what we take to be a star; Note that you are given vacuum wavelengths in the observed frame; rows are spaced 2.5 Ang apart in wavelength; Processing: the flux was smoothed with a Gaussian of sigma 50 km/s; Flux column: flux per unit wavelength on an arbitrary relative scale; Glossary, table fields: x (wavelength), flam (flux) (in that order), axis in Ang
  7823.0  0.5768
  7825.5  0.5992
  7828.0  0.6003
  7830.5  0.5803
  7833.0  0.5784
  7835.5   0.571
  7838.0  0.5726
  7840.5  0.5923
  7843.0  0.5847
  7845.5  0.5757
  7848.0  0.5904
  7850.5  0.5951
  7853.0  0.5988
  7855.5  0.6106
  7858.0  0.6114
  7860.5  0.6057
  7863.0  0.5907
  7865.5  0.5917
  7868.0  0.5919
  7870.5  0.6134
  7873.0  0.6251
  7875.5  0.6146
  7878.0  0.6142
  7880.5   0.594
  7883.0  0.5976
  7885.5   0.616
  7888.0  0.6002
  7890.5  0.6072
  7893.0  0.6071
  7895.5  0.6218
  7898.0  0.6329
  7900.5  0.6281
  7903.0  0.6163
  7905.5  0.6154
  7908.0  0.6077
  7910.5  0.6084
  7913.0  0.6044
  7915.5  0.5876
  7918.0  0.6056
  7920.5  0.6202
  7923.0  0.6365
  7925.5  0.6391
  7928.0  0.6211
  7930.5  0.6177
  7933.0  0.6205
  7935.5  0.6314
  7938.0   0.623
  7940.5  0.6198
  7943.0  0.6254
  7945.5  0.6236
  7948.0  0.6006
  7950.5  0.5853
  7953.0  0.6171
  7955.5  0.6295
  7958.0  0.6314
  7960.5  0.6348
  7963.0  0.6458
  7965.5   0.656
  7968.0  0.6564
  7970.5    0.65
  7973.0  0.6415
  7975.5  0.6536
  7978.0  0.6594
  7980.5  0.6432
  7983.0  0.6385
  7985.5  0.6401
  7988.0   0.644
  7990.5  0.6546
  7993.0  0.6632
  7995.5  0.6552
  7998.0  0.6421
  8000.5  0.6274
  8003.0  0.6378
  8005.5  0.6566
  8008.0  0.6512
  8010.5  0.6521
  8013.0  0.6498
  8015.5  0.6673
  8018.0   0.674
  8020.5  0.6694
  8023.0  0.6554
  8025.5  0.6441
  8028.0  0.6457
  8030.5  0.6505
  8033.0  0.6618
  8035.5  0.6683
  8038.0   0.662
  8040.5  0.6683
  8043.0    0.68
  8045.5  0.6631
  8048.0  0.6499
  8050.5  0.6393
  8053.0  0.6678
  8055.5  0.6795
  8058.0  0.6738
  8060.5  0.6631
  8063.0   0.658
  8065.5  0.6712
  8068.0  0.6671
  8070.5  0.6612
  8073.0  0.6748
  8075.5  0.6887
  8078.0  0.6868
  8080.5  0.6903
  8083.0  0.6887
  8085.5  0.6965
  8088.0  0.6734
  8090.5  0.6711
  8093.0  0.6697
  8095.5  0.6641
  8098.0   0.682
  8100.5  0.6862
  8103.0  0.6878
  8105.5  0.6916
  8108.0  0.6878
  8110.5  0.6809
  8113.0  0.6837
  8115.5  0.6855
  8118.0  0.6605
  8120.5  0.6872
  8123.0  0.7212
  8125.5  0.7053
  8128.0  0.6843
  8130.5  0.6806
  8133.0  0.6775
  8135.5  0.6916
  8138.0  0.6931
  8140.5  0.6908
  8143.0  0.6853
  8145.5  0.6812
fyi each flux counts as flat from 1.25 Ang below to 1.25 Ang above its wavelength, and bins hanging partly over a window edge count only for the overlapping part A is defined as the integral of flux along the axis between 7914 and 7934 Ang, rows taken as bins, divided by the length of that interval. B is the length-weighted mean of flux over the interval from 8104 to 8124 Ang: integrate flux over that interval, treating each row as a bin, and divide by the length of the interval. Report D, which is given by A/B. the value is 0.90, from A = 0.618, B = 0.687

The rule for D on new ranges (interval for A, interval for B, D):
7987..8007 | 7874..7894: 1.07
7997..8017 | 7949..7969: 1.03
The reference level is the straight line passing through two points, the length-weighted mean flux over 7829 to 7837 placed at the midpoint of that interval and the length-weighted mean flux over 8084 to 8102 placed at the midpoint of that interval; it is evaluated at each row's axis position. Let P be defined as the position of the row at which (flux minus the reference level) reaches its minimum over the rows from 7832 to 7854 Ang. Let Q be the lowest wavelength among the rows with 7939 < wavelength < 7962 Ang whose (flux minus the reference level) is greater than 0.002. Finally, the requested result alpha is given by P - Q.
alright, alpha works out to -107.5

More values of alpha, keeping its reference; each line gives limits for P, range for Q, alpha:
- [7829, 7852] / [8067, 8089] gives -237.5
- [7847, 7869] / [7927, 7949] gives -60.0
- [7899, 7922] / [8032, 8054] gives -117.5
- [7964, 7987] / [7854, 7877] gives 127.5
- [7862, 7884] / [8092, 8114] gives -217.5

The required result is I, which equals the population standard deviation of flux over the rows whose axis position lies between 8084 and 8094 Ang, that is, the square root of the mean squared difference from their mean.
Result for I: 0.011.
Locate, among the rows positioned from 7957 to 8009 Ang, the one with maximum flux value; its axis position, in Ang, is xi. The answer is 7993.0 Ang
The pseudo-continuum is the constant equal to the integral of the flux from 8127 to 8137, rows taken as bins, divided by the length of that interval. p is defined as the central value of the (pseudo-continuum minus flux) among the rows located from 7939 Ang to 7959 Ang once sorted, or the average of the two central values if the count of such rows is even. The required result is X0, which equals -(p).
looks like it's -0.06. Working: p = 0.06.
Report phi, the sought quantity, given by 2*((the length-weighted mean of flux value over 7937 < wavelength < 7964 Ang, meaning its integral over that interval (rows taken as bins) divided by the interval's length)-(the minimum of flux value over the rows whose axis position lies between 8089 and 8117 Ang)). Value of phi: -0.09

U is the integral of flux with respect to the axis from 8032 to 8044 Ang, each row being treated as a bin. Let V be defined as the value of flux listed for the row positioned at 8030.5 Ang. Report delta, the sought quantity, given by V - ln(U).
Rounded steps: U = 8.02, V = 0.6505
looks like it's -1.43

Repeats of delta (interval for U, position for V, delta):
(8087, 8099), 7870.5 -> -1.47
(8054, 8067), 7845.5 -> -1.59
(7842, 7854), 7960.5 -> -1.32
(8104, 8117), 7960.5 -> -1.55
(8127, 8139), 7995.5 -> -1.45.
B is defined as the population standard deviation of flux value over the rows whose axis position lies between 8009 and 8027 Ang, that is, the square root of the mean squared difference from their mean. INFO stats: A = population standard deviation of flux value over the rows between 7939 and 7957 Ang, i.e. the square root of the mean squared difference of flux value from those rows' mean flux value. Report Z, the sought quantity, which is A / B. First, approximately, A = 0.0147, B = 0.010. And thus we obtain 1.4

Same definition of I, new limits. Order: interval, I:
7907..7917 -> 0.008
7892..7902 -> 0.010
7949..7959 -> 0.018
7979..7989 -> 0.002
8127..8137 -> 0.005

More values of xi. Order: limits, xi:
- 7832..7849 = 7840.5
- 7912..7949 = 7925.5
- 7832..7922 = 7898.0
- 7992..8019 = 8018.0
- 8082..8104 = 8085.5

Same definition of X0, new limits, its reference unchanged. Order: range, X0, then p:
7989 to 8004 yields -0.04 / 0.04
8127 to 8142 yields 0.00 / 0.00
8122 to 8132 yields 0.01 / -0.01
